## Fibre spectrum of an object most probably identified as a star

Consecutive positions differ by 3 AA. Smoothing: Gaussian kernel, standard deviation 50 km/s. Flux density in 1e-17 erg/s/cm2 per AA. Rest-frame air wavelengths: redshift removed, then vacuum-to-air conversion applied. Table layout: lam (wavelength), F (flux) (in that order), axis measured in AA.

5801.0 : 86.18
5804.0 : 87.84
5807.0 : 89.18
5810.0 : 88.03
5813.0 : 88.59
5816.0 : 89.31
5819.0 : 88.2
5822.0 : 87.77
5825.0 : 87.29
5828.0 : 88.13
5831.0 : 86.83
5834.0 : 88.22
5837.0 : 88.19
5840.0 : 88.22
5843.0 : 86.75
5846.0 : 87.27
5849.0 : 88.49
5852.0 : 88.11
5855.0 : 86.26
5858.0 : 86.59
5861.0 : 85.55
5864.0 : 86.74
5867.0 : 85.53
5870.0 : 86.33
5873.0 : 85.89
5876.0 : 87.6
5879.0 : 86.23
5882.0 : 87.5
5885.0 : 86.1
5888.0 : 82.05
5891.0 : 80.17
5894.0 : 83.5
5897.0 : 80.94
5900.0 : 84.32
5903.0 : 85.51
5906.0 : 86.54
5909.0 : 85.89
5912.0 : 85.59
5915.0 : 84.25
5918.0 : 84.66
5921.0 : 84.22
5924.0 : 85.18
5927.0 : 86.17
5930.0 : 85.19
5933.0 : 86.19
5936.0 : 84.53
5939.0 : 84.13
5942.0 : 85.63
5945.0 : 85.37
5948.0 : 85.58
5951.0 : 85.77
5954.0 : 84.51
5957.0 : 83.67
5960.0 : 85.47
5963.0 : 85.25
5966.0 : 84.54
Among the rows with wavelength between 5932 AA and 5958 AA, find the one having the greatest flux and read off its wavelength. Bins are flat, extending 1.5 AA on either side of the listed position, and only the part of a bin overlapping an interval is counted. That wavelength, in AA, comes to 5933.0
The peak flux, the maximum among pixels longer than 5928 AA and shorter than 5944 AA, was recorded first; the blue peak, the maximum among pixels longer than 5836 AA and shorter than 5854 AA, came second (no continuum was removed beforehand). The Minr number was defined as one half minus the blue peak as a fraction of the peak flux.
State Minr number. -0.527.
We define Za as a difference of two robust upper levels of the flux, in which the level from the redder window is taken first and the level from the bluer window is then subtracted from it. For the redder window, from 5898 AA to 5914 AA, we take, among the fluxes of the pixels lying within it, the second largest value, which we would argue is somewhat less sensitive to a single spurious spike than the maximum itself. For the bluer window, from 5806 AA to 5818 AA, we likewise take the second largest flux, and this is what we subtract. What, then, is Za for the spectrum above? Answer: -3.3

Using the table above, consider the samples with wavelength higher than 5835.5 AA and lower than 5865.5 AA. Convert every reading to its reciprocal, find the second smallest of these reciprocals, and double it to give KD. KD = 0.0227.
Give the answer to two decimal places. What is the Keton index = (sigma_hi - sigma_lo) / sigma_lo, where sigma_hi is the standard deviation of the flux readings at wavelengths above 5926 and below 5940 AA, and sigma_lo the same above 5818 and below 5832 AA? 0.61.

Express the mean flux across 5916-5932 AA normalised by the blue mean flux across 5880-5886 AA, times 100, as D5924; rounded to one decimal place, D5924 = 98.0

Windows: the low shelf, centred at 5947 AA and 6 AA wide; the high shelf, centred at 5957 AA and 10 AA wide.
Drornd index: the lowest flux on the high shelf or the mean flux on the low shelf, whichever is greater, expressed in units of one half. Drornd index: 171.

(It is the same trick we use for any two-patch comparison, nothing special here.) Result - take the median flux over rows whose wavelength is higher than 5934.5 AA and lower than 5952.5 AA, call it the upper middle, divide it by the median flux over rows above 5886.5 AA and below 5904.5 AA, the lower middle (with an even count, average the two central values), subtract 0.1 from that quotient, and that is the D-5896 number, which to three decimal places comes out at 0.933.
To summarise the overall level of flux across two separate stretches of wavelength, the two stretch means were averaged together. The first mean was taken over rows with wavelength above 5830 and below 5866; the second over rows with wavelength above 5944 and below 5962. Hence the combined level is 86.2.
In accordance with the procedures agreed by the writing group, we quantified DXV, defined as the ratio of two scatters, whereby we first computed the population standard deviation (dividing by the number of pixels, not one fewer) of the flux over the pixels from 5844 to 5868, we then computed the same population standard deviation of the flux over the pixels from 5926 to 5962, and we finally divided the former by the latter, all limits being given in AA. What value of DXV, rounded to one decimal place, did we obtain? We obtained 1.3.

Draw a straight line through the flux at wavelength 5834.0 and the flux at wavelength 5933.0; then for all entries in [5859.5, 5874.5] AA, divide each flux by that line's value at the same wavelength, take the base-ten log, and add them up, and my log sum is -0.04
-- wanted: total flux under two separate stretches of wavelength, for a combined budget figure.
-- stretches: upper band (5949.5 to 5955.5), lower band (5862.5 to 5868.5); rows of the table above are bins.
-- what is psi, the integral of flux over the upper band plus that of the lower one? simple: 1028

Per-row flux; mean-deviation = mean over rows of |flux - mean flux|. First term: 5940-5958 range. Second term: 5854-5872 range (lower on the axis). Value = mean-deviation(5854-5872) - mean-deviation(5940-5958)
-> -0.25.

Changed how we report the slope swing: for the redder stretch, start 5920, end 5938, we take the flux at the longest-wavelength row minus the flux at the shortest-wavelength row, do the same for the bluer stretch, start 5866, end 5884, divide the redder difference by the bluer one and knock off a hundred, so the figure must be -100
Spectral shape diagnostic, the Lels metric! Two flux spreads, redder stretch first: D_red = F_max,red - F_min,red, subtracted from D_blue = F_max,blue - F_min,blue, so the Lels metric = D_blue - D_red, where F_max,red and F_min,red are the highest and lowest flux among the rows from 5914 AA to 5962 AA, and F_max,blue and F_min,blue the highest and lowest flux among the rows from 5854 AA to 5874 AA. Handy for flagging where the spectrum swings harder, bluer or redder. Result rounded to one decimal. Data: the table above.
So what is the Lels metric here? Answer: -1.3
